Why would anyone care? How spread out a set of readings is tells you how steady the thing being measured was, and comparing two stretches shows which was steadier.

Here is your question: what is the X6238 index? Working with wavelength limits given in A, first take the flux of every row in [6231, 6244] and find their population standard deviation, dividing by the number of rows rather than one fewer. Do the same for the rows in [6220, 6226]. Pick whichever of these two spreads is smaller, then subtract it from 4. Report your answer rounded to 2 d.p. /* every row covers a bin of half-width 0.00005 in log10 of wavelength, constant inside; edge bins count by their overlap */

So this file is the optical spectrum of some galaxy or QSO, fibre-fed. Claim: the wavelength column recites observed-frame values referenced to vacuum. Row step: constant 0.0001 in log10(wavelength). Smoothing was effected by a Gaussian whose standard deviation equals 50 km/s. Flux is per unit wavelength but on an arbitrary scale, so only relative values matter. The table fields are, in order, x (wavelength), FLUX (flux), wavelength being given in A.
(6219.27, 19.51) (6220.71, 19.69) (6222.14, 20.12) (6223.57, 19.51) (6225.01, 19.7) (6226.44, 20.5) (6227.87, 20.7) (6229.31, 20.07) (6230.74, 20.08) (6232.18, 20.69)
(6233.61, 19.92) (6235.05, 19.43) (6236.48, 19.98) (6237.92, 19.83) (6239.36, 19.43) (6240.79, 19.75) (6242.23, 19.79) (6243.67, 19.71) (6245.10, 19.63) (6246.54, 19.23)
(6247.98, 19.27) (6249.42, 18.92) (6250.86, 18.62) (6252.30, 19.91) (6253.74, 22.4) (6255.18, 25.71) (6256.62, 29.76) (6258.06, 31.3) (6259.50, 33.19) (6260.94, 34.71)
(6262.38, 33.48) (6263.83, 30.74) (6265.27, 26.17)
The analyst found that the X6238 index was 3.78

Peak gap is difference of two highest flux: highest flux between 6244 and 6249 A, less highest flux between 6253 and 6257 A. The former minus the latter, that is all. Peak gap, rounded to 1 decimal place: -10.1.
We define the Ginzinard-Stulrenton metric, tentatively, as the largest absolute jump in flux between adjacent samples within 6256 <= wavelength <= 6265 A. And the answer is 2.7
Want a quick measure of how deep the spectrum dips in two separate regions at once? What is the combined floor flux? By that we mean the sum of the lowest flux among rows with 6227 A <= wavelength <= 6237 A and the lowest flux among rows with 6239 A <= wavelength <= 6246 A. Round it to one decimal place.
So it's 38.9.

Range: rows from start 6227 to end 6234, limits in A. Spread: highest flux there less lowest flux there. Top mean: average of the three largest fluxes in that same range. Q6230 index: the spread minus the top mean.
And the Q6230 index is -19.7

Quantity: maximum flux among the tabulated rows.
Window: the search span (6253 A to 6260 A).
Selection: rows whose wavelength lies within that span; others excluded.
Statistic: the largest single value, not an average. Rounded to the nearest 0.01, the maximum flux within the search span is 33.19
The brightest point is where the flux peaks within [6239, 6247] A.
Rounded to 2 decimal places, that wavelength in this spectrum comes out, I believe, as 6242.23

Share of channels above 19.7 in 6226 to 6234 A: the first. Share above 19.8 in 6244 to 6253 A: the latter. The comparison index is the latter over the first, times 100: 17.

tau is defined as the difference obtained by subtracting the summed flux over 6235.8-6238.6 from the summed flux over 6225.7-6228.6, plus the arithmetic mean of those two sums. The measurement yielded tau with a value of 41.9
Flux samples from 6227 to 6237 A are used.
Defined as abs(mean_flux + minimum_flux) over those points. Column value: 39.6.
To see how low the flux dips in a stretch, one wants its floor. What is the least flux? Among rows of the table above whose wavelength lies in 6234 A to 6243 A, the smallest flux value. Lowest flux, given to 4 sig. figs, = 19.43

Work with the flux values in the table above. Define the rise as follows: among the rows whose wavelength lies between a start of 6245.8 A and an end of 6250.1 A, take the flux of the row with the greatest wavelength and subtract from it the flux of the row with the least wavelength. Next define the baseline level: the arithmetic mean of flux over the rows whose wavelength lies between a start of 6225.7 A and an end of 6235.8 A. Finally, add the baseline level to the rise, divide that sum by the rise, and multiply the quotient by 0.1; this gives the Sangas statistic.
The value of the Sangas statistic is -6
